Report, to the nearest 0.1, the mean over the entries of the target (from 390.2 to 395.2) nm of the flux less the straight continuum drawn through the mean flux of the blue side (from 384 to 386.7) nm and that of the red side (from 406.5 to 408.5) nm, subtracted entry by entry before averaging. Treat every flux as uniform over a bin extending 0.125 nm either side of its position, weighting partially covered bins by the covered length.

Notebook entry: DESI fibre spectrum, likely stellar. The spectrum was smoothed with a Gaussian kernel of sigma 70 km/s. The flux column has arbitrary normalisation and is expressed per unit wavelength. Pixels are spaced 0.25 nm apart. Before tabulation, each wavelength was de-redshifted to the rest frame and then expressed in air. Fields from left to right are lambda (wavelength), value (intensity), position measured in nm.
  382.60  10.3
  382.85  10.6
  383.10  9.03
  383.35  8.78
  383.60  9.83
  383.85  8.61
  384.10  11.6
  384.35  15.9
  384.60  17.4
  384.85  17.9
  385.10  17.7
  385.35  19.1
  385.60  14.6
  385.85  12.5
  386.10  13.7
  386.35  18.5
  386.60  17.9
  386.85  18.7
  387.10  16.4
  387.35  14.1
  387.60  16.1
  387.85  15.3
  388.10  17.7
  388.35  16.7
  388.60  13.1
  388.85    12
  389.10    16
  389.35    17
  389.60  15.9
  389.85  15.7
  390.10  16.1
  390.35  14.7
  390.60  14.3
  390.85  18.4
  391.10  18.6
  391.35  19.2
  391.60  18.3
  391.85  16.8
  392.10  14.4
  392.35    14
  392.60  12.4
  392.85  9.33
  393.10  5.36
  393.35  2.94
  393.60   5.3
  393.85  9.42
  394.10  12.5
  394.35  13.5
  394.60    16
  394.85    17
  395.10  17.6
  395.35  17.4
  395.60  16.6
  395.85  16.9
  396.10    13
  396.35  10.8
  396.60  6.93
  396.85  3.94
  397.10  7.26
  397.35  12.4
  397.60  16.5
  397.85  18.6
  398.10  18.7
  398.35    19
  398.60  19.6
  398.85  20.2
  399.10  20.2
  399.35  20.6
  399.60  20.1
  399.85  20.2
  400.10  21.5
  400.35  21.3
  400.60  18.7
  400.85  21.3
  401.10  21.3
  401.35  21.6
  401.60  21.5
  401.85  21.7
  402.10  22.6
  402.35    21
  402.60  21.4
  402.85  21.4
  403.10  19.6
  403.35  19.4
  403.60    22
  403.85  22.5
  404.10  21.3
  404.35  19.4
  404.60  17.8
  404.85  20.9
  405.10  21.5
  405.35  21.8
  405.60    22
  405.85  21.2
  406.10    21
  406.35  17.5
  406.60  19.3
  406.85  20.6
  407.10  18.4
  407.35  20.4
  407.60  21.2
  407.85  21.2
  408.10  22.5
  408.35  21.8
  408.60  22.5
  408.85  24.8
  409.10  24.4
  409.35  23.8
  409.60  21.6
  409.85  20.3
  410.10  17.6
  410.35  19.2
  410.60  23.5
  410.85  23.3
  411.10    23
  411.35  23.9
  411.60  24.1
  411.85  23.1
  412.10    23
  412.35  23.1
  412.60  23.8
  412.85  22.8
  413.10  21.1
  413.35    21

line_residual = -4.1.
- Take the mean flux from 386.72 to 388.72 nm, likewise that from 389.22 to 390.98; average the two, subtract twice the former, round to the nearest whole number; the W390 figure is -16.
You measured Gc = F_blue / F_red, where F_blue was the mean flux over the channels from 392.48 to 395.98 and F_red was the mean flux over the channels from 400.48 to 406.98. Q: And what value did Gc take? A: 0.59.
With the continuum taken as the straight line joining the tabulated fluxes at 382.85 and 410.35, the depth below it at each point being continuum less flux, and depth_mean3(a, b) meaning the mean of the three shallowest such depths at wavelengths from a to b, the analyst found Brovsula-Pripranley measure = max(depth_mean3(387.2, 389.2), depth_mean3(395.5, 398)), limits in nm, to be -2.5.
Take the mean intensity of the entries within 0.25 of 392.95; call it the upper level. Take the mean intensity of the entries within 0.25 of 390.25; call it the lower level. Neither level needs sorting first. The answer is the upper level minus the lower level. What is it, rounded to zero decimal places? -8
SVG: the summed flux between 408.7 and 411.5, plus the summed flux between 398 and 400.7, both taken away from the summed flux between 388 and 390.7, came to -296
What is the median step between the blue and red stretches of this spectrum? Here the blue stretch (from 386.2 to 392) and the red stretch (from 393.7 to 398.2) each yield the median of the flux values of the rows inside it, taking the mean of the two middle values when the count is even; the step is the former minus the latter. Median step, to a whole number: 2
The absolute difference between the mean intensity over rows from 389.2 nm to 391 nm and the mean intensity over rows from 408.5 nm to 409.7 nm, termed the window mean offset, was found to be 7.4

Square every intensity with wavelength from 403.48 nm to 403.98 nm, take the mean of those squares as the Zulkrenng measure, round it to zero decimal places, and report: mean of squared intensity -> 495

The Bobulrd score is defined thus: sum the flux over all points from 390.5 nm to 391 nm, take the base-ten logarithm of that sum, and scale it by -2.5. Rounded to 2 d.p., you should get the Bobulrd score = -3.79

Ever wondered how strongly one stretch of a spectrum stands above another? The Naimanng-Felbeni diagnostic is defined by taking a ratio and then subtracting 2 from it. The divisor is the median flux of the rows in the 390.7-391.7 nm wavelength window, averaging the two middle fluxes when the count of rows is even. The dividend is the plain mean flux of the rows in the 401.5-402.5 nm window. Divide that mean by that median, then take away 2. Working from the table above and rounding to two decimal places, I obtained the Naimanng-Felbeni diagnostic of -0.83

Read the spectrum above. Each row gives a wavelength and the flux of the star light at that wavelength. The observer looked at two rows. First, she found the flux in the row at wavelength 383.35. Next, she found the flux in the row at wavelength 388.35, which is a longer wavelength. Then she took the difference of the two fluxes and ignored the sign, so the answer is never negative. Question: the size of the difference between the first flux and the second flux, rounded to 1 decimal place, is 7.9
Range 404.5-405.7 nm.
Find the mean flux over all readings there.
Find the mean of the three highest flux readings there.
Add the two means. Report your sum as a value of 42.6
